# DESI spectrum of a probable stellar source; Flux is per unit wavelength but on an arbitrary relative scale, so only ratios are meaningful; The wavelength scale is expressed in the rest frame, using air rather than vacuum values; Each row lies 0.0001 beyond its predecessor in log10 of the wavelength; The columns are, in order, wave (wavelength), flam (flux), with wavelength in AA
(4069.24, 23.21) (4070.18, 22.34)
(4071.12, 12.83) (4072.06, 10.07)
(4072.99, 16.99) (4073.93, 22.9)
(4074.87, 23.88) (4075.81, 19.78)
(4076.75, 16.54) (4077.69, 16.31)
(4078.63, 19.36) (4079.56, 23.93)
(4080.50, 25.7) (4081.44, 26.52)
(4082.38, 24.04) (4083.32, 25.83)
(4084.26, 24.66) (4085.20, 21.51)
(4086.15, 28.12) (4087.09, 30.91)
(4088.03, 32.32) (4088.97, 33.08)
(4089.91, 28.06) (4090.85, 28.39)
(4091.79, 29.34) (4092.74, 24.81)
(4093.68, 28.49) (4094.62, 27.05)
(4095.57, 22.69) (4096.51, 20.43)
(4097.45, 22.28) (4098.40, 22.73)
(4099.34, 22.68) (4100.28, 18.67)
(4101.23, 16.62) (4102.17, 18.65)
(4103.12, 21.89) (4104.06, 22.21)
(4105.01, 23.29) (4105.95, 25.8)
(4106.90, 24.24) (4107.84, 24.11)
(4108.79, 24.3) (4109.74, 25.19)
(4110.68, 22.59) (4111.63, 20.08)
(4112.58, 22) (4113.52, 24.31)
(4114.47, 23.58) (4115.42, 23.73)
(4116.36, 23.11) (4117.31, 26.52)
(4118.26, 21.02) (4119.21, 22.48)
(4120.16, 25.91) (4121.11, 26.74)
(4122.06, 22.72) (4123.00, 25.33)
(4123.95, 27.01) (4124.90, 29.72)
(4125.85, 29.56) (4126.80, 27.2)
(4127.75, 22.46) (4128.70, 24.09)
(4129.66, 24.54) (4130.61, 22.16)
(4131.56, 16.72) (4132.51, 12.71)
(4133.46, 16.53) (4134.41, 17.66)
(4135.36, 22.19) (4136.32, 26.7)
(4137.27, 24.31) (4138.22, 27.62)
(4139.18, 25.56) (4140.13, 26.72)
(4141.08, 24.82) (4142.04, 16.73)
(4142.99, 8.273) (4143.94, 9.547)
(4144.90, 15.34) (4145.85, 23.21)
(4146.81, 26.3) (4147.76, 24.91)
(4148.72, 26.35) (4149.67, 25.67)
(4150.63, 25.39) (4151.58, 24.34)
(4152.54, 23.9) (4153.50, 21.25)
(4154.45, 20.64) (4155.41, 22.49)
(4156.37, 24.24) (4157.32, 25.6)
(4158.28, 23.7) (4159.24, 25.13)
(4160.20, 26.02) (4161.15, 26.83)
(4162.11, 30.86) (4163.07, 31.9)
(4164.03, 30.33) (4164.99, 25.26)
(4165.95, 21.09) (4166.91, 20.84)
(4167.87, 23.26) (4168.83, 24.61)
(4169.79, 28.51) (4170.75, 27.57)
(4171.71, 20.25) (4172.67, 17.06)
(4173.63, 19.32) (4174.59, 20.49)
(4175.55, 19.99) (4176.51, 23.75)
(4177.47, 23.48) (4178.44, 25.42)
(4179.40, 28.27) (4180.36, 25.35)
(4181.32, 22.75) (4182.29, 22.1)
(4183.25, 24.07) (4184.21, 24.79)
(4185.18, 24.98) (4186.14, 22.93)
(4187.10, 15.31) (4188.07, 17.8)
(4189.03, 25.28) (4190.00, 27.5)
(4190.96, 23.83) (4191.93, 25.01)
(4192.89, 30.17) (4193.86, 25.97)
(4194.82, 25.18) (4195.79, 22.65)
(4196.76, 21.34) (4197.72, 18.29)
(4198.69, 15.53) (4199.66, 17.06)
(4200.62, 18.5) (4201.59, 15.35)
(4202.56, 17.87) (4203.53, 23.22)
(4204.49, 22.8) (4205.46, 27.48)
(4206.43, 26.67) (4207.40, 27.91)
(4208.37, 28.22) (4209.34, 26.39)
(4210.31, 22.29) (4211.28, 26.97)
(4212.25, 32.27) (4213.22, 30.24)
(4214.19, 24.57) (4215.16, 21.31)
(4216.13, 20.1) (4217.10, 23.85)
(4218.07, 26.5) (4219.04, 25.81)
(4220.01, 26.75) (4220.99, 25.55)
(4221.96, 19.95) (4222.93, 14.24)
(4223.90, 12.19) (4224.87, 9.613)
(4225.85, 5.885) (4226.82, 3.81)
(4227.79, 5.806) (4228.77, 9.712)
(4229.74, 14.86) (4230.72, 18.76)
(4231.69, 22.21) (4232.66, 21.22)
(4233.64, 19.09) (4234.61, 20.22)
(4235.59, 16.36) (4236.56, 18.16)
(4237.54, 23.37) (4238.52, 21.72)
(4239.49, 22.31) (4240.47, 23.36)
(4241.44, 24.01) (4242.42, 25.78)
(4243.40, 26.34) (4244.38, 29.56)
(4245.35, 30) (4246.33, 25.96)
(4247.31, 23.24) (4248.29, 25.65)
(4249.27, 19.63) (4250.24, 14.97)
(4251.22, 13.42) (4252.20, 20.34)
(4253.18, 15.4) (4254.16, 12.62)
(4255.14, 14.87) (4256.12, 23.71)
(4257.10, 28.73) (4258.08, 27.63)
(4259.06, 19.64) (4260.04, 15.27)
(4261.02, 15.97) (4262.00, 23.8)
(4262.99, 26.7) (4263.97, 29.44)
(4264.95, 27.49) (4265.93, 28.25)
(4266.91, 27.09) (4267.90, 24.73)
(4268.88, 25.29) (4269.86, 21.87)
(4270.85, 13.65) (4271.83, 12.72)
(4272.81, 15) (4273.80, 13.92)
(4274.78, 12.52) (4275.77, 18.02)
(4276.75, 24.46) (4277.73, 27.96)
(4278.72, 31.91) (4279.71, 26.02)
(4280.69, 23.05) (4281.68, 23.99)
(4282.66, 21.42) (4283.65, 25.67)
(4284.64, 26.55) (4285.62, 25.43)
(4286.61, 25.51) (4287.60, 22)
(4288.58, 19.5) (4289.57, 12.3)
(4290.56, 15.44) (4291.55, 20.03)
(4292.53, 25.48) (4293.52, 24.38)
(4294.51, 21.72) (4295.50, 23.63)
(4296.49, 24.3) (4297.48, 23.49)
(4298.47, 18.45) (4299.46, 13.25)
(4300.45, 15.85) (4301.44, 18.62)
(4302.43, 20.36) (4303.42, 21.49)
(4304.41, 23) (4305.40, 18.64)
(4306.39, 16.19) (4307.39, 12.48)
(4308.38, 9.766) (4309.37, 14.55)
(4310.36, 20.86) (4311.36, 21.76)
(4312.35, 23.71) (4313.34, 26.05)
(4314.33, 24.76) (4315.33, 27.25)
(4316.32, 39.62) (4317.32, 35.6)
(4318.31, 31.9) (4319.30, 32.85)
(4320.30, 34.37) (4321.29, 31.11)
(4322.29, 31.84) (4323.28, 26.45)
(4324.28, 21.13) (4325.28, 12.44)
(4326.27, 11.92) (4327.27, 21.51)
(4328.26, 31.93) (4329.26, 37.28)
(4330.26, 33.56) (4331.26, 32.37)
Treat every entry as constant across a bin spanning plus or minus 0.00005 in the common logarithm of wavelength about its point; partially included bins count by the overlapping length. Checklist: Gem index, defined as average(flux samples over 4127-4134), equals 20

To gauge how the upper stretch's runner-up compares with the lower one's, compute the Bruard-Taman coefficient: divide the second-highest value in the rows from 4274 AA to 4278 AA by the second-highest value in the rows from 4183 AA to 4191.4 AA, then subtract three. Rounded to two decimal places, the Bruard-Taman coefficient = -2.03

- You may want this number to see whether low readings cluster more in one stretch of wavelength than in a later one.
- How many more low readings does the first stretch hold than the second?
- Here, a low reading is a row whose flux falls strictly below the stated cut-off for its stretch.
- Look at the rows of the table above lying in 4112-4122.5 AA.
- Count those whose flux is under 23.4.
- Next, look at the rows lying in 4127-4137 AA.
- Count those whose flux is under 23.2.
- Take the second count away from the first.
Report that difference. -2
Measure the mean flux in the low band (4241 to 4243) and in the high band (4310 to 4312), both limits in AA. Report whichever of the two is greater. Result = 24.9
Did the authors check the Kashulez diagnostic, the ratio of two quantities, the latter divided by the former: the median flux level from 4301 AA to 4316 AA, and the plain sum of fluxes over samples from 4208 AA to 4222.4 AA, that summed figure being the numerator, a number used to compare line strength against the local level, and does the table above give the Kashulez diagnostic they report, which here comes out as 18.3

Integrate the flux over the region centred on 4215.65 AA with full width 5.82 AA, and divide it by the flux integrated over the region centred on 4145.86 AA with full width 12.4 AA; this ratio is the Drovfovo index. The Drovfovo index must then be 0.54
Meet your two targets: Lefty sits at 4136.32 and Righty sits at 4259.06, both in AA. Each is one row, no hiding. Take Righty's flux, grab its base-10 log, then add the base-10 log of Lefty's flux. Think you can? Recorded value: 2.72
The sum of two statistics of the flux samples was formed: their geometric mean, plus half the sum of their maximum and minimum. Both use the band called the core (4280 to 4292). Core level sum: 41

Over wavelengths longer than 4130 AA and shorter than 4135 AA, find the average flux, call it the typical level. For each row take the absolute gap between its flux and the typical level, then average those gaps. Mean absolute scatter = 2.2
